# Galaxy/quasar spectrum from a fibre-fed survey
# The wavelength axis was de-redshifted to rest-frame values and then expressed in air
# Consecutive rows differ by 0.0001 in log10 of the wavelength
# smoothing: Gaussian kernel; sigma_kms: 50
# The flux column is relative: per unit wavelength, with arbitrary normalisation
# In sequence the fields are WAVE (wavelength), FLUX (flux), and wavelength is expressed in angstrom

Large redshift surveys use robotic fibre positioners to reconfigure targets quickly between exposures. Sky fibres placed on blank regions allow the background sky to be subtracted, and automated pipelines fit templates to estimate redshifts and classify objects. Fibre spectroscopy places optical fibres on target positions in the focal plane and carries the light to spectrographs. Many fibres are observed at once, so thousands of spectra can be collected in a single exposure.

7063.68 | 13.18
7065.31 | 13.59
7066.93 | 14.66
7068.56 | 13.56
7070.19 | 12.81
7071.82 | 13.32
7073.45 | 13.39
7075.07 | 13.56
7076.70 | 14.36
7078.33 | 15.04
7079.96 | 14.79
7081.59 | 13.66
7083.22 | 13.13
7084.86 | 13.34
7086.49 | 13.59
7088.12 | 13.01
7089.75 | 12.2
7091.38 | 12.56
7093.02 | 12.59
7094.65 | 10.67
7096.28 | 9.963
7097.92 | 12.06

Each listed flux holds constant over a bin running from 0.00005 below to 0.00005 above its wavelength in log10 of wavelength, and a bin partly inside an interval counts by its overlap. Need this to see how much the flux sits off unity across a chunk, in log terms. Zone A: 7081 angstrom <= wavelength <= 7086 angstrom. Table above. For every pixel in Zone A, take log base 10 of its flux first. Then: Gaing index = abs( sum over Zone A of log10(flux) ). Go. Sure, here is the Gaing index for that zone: 3.38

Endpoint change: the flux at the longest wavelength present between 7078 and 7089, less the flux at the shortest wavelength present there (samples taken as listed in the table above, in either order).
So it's -2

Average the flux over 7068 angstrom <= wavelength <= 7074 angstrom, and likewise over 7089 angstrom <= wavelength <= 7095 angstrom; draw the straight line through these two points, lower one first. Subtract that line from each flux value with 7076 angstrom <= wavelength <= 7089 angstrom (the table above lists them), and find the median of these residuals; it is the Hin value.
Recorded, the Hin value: 1.1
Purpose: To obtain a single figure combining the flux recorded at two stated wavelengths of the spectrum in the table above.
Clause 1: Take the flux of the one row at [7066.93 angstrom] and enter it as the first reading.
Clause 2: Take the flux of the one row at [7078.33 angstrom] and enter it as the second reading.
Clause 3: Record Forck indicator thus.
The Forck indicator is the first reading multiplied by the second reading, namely 220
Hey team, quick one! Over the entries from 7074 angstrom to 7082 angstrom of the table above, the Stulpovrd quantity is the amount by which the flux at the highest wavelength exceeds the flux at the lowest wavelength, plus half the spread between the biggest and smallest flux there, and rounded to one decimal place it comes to 0.8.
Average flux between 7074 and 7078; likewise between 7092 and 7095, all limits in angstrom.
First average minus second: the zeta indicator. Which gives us 2.3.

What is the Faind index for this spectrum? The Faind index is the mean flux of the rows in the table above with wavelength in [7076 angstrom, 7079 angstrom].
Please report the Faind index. 14.7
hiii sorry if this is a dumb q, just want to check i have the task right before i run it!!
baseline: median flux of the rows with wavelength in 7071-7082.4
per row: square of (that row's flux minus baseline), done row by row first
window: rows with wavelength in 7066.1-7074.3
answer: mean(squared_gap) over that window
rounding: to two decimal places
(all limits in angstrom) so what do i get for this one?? 0.38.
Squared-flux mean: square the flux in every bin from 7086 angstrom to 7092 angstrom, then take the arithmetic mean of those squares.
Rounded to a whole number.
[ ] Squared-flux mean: 165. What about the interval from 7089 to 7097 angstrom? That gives 136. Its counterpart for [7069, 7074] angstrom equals 174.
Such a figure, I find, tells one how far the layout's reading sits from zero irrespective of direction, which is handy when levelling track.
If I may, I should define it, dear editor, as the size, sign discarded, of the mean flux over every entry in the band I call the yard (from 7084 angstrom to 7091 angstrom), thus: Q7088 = 13.0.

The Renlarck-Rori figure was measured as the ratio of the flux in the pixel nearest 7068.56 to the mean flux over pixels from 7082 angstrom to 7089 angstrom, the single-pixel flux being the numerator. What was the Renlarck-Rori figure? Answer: 1.02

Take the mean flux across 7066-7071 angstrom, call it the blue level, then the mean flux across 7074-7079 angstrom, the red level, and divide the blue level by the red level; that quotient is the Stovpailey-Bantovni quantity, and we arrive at 0.96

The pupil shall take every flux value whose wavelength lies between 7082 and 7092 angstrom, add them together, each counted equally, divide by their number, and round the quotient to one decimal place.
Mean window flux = 13.0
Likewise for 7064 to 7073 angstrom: 13.6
